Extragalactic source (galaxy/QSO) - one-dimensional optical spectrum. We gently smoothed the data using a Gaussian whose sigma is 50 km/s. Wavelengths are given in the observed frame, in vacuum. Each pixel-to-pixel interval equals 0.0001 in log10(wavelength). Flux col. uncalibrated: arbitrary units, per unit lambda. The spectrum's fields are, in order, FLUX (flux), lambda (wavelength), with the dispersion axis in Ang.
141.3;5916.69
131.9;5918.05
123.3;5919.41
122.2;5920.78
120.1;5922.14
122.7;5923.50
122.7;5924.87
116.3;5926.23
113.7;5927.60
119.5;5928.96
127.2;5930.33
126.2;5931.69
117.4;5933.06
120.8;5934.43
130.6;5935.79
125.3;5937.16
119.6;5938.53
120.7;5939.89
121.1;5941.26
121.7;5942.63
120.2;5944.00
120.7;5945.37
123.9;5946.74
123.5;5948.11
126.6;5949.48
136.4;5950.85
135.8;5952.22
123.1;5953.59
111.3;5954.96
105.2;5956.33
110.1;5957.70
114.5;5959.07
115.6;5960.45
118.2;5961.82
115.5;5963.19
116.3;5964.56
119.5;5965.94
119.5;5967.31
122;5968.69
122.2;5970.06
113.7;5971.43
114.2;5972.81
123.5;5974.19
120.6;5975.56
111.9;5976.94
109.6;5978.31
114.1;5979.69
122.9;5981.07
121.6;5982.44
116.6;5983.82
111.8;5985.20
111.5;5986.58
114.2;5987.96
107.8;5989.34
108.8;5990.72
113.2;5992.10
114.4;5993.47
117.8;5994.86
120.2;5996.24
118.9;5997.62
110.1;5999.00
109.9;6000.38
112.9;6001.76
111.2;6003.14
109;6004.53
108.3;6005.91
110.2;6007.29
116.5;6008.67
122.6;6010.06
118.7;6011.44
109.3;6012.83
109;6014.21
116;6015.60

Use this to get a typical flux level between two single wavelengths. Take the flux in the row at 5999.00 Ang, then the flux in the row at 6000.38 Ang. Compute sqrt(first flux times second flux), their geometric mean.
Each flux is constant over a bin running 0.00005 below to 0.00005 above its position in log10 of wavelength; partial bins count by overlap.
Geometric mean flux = 110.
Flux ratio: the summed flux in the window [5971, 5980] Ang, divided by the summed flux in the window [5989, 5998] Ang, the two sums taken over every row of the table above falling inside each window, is 1.01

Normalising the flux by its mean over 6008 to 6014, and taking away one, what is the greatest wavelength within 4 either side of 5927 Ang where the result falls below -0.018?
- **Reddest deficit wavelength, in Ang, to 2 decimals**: 5927.60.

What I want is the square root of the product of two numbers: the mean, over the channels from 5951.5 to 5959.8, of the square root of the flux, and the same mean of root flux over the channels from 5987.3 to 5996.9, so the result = 10.73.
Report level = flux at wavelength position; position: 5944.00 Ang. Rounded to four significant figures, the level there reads 120.2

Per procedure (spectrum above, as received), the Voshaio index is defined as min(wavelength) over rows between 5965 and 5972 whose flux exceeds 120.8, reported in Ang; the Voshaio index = 5968.69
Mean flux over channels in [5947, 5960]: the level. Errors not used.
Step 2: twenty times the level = 2414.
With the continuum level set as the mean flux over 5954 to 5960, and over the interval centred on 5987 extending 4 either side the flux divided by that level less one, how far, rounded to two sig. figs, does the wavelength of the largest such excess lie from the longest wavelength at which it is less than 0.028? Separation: 6.9 Ang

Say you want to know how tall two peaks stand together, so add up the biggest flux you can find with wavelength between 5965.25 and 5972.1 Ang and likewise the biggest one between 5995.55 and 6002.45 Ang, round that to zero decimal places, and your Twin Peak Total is 242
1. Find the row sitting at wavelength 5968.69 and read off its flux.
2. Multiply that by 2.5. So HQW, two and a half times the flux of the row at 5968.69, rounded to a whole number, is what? 305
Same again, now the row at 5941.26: 303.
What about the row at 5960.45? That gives 289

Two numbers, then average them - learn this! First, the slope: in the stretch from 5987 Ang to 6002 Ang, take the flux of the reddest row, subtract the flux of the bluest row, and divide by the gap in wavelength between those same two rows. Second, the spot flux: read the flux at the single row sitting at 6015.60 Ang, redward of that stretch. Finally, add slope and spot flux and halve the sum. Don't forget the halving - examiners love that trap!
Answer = 58.0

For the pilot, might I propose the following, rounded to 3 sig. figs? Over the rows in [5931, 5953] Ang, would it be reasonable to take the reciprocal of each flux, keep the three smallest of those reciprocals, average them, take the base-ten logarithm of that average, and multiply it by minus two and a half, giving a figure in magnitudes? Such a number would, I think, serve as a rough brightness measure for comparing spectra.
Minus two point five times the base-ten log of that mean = 5.32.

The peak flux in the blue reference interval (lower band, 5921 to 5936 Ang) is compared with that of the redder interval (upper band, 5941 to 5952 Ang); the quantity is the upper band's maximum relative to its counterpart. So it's 1.04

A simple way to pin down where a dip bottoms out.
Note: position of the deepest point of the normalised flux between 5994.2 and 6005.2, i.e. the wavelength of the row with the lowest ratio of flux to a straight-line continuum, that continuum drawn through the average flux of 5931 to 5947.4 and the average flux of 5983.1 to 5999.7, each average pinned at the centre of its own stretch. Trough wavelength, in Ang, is 6004.53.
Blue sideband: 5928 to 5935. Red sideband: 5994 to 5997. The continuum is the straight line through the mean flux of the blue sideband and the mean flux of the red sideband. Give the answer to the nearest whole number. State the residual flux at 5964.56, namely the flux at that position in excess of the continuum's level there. -4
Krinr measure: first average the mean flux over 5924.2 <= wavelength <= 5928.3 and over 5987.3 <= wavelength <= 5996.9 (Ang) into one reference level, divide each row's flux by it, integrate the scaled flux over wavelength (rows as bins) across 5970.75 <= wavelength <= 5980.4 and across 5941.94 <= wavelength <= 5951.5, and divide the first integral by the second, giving 0.93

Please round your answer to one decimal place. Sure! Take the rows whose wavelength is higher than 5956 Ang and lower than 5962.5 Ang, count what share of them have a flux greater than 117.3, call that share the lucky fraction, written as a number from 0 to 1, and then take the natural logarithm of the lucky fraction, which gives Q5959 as -1.6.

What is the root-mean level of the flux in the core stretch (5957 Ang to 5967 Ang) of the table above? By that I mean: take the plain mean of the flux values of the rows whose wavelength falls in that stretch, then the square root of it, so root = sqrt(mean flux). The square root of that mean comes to 10.8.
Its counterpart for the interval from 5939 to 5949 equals 11.0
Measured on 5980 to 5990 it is 10.7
